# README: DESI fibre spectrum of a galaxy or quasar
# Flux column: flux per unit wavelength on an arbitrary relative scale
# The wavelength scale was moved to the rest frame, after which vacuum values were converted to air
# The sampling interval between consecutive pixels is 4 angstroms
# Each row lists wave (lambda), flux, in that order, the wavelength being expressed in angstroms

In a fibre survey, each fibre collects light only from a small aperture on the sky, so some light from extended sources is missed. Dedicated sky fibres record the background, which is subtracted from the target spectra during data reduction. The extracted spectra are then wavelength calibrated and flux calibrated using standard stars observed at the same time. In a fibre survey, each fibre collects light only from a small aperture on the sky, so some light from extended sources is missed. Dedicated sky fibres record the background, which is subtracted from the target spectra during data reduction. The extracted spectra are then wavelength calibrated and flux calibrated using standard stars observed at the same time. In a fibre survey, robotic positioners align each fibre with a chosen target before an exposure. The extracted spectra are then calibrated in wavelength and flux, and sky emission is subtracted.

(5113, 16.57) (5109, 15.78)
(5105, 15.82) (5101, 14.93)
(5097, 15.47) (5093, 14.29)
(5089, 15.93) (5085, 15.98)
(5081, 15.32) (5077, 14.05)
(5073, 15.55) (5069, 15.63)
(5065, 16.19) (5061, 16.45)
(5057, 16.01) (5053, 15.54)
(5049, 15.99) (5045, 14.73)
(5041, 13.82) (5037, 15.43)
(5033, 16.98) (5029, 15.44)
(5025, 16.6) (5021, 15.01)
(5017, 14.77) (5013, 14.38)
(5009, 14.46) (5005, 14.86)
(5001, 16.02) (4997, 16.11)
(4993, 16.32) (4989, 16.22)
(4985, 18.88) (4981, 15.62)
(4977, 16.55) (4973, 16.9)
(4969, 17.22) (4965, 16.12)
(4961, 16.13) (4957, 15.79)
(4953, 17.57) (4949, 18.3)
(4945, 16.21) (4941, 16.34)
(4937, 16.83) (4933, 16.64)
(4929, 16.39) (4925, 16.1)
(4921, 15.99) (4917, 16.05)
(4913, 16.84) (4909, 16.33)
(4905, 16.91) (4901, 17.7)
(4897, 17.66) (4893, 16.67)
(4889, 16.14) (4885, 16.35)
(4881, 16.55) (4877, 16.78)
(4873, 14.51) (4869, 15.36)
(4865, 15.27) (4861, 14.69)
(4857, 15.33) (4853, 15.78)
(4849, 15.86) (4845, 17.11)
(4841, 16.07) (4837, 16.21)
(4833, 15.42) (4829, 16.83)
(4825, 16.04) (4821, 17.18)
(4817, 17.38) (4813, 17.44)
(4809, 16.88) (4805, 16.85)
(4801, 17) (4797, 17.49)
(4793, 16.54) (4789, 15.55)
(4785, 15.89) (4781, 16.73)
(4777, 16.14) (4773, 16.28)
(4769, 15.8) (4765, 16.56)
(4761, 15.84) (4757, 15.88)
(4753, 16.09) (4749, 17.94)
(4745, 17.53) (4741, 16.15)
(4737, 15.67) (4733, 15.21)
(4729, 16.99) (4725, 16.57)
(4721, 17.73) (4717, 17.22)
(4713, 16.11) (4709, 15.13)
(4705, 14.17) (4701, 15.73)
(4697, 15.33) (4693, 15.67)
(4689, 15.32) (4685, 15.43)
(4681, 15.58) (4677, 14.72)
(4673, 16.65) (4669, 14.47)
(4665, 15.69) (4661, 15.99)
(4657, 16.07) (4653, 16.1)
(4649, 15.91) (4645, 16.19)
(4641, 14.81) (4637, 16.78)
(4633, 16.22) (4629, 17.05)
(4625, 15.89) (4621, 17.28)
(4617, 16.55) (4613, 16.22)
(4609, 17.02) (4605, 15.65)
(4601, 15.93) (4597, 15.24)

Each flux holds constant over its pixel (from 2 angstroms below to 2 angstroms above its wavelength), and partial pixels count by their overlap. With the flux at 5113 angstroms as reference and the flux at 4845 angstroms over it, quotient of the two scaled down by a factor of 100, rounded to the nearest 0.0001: 0.0103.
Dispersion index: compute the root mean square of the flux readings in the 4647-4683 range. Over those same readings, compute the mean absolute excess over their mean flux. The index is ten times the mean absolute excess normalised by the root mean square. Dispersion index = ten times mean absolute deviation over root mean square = 0.32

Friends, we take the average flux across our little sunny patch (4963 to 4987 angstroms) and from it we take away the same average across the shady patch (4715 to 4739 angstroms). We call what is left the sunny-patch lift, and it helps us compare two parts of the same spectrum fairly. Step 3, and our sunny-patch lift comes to 0.3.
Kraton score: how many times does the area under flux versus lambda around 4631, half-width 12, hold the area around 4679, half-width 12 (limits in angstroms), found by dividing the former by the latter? 1.06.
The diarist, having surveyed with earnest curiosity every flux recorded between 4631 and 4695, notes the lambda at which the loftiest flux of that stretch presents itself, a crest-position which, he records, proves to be 4637 angstroms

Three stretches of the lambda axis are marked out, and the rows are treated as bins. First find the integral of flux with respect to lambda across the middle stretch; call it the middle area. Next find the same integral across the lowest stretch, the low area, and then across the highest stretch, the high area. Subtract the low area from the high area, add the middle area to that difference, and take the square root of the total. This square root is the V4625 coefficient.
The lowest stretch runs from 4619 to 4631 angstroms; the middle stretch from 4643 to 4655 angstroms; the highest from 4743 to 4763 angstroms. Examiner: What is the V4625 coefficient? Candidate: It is 18.0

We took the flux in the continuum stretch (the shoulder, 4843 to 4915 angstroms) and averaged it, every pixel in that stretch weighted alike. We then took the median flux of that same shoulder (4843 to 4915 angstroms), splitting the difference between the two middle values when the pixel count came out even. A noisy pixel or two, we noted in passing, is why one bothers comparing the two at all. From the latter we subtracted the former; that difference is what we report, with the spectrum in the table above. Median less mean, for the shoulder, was 0.13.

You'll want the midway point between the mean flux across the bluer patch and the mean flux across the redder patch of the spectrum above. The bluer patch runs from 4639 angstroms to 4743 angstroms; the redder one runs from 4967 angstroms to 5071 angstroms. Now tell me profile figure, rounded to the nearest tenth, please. 15.8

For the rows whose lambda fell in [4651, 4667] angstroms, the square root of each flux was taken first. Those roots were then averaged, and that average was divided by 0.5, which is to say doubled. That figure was 7.99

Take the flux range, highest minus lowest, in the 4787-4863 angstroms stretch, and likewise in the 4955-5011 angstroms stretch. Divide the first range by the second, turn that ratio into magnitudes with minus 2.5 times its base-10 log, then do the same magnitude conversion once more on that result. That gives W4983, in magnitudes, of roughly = 0.76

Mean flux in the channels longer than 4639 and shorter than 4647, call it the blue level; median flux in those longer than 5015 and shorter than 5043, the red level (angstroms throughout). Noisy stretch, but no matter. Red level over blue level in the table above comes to 1.00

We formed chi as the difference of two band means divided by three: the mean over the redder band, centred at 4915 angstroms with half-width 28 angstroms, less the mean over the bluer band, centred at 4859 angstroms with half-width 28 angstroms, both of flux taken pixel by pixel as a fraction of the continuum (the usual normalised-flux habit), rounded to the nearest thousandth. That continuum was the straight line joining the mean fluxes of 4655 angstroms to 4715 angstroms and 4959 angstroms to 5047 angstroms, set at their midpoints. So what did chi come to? 0.016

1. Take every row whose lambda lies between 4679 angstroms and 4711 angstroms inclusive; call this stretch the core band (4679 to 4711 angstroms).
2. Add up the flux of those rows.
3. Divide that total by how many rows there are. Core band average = 15.3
